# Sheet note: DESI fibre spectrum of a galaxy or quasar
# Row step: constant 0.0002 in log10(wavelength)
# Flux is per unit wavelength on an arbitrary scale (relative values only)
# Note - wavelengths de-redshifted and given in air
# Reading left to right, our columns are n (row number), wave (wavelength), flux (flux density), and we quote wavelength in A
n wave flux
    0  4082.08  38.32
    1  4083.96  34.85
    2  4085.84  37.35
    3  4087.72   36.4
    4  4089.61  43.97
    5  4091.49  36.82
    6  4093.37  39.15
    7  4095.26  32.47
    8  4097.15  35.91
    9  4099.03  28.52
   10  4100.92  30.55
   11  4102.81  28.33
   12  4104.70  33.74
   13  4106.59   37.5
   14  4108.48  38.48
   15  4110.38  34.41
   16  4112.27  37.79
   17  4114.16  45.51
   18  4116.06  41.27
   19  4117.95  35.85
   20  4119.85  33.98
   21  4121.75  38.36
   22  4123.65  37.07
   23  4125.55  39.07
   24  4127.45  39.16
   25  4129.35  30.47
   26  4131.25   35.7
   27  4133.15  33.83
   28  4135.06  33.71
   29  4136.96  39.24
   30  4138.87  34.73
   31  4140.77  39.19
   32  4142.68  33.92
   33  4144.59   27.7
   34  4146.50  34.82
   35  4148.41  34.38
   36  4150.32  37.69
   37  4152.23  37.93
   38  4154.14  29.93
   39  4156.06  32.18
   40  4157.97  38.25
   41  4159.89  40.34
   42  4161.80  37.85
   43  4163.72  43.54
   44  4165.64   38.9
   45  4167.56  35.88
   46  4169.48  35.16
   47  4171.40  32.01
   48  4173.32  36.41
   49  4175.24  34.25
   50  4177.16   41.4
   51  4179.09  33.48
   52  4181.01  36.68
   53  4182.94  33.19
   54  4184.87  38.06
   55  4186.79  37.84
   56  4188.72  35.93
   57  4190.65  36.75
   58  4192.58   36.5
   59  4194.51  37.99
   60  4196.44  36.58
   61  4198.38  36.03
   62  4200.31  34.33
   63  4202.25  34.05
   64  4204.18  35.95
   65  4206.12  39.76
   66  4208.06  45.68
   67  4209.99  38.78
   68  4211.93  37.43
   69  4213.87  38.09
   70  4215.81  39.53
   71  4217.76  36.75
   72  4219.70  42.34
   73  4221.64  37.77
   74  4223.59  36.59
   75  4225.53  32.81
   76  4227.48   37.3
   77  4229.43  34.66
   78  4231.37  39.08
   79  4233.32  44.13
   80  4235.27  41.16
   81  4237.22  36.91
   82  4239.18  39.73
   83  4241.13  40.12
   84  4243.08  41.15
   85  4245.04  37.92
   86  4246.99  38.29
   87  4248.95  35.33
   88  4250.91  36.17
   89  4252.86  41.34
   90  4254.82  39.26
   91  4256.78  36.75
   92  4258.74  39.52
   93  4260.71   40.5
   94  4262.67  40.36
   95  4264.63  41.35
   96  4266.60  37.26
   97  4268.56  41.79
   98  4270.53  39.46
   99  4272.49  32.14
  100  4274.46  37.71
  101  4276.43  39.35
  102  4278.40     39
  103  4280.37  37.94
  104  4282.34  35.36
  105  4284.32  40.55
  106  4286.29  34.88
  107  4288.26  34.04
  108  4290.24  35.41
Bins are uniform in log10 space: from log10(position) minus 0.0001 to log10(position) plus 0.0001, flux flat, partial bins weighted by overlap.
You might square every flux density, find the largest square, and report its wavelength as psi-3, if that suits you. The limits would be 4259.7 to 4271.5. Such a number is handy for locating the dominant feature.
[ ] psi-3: 4268.56 A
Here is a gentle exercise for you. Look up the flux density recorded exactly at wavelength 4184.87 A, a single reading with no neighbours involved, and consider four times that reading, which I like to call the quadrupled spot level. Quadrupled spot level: 152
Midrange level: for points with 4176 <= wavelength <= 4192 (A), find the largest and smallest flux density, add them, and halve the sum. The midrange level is 37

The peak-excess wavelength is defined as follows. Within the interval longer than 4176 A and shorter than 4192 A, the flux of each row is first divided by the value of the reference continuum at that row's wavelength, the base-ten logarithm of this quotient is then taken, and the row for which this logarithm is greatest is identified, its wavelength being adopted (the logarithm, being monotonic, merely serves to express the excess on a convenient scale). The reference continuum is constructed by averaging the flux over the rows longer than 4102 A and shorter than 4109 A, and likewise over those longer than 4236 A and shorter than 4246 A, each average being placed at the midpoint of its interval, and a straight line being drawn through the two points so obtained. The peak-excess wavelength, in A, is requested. 4177.16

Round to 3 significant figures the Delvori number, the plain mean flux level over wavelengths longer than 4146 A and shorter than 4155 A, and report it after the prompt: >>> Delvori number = 35.0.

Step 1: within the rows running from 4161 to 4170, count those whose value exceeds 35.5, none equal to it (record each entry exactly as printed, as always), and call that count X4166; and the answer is 4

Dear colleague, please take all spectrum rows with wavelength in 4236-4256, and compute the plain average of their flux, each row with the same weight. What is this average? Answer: 38.6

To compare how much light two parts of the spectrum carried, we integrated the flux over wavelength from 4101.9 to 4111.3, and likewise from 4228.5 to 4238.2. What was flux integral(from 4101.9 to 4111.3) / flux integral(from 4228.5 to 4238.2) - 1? -0.15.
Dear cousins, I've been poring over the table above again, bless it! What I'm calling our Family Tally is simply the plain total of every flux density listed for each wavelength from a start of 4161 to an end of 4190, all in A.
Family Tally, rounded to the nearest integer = 551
